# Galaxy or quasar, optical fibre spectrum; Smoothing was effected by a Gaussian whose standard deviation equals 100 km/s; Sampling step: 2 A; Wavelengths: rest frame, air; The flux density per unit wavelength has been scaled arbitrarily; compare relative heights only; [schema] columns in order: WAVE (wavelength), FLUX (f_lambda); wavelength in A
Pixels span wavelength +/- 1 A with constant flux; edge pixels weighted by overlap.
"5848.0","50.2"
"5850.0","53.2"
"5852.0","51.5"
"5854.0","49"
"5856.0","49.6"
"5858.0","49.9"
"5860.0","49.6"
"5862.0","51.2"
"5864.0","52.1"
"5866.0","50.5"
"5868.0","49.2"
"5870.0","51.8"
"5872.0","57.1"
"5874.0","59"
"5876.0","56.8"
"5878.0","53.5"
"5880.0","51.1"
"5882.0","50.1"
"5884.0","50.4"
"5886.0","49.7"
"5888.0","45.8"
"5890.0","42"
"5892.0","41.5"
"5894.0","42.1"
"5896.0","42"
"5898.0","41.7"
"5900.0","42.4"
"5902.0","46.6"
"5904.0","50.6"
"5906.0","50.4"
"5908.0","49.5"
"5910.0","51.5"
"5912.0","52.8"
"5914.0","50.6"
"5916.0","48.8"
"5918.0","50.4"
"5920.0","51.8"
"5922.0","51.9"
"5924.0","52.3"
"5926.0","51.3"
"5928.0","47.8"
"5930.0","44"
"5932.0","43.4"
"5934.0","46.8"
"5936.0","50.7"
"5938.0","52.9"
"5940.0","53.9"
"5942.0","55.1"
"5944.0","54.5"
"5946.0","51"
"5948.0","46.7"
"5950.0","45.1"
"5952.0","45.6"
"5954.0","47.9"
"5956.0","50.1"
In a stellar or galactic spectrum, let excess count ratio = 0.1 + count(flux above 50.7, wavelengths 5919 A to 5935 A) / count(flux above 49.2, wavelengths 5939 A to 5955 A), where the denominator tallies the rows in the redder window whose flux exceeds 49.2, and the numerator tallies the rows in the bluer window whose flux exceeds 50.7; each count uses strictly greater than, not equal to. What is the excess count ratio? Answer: 1.1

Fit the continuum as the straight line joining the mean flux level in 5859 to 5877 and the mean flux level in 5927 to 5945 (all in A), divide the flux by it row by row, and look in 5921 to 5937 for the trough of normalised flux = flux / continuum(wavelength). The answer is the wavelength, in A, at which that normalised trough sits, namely 5932.0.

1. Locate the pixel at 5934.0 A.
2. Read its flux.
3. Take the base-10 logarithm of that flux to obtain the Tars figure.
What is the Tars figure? 1.670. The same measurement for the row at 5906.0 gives 1.702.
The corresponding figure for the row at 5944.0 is 1.736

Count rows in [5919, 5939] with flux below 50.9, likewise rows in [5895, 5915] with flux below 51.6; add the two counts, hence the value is 14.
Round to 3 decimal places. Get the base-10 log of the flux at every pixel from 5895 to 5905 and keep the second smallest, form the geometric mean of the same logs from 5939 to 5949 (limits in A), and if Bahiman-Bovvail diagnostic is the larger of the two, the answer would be 1.717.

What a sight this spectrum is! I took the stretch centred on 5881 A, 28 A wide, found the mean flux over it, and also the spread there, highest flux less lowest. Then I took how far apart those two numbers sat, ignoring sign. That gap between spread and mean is 32.5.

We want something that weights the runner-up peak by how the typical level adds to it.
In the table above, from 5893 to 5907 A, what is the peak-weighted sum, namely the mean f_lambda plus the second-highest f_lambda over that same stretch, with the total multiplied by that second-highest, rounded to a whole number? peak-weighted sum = 4814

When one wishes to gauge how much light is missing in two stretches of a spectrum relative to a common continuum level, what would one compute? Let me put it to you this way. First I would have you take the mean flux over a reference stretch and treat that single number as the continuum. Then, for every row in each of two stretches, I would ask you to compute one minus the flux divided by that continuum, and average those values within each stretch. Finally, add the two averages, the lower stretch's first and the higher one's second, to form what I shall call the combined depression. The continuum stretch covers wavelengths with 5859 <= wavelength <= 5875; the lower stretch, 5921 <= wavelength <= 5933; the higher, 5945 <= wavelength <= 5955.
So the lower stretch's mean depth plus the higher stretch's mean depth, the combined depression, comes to 0.18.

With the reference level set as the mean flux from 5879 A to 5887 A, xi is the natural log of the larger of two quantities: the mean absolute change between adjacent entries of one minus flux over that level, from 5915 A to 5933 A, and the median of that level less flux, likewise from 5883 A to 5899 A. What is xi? 2.1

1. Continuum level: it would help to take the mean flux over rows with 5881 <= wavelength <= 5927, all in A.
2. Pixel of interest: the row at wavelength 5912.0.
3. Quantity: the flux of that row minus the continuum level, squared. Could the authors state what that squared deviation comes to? 22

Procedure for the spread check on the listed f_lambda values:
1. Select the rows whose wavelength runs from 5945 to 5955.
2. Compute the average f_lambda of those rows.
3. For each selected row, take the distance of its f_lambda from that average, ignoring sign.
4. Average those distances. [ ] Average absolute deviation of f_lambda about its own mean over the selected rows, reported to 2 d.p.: 1.75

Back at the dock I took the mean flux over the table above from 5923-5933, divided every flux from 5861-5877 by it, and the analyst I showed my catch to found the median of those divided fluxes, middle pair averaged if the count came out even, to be 1.09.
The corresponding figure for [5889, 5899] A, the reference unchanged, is 0.88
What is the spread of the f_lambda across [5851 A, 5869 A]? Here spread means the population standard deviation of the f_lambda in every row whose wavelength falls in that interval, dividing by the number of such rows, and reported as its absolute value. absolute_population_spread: 1.0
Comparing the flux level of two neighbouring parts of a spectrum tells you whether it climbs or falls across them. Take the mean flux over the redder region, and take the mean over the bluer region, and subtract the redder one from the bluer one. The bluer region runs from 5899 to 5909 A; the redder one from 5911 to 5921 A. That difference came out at -3.0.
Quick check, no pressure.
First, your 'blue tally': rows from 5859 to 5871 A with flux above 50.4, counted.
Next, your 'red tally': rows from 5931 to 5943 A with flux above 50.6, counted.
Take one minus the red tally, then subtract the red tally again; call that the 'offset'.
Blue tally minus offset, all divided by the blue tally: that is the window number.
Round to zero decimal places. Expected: 3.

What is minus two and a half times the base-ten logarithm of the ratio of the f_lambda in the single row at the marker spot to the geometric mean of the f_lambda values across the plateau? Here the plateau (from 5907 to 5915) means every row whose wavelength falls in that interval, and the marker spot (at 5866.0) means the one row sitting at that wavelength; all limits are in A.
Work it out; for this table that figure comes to 0.01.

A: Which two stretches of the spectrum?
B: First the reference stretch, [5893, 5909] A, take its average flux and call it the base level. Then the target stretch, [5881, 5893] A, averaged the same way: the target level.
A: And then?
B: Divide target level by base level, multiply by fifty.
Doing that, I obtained 51.0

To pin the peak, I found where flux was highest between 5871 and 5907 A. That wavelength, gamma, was 5874.0 A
